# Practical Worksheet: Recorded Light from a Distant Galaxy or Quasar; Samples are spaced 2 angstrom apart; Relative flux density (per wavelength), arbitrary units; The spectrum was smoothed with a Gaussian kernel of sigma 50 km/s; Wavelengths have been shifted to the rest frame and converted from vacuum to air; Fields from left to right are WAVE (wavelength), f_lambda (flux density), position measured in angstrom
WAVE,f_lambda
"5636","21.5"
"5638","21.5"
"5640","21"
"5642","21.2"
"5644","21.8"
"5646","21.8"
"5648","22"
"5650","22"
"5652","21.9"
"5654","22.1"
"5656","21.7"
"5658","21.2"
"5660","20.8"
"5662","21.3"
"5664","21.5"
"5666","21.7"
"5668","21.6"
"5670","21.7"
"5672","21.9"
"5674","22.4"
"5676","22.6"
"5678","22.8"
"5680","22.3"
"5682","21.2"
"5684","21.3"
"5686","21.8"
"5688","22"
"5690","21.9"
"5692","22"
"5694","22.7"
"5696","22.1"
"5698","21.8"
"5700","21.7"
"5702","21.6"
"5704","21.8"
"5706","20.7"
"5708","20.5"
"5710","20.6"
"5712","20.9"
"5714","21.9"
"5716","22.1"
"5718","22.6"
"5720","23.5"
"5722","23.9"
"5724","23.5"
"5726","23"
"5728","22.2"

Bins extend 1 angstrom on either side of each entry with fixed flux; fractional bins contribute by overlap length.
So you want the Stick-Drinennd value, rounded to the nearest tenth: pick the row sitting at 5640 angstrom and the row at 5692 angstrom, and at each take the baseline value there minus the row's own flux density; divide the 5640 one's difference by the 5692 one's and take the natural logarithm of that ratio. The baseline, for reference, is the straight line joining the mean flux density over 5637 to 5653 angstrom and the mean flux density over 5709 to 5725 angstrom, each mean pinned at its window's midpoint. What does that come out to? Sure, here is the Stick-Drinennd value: 1.6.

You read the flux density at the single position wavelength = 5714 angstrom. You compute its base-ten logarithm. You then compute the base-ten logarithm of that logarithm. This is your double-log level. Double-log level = 0.127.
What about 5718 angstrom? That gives 0.132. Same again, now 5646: 0.127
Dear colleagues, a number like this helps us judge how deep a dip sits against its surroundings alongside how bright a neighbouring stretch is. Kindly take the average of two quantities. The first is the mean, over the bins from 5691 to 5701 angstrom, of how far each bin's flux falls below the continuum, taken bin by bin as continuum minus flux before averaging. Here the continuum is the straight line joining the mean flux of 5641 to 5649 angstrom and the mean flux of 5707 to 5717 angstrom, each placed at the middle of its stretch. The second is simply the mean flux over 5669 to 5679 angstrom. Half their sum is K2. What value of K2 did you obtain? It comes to 10.8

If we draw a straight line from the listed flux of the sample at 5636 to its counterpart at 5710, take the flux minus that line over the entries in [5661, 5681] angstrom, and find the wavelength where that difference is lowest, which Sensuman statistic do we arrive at 5662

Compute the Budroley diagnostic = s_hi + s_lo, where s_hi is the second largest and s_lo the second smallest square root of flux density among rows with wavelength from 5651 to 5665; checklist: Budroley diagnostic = 9.28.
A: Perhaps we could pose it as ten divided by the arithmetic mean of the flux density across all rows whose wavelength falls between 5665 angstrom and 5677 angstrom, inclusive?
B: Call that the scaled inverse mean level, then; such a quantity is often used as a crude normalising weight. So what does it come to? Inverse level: 0.455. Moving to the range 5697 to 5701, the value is 0.460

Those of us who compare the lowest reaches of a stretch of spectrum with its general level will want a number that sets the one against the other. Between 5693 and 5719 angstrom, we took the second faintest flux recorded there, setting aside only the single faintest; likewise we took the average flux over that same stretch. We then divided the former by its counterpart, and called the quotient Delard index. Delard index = 0.953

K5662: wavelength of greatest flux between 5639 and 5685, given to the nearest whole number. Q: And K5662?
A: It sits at 5678 angstrom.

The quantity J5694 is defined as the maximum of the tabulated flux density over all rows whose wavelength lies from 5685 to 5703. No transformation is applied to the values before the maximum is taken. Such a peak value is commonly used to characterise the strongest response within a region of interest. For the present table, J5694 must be 22.7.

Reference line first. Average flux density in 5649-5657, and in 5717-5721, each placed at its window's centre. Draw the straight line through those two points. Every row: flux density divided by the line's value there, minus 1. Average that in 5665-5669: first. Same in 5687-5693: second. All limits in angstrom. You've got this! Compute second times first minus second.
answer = 0.027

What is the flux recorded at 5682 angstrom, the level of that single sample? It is 21.2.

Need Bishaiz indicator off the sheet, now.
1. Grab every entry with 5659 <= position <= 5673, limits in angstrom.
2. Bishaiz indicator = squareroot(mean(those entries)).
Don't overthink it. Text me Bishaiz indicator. 4.64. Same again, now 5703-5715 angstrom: 4.59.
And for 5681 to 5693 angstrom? 4.66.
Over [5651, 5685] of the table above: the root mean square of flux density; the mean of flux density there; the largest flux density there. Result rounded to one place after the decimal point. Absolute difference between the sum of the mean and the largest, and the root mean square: 22.8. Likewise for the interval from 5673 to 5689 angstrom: 22.8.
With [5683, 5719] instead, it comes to 22.7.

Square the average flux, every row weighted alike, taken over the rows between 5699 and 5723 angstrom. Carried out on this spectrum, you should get 476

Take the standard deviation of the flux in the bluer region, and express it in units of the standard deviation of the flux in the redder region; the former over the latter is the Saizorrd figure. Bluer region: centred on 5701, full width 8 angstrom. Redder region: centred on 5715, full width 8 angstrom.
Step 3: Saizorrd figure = 0.13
